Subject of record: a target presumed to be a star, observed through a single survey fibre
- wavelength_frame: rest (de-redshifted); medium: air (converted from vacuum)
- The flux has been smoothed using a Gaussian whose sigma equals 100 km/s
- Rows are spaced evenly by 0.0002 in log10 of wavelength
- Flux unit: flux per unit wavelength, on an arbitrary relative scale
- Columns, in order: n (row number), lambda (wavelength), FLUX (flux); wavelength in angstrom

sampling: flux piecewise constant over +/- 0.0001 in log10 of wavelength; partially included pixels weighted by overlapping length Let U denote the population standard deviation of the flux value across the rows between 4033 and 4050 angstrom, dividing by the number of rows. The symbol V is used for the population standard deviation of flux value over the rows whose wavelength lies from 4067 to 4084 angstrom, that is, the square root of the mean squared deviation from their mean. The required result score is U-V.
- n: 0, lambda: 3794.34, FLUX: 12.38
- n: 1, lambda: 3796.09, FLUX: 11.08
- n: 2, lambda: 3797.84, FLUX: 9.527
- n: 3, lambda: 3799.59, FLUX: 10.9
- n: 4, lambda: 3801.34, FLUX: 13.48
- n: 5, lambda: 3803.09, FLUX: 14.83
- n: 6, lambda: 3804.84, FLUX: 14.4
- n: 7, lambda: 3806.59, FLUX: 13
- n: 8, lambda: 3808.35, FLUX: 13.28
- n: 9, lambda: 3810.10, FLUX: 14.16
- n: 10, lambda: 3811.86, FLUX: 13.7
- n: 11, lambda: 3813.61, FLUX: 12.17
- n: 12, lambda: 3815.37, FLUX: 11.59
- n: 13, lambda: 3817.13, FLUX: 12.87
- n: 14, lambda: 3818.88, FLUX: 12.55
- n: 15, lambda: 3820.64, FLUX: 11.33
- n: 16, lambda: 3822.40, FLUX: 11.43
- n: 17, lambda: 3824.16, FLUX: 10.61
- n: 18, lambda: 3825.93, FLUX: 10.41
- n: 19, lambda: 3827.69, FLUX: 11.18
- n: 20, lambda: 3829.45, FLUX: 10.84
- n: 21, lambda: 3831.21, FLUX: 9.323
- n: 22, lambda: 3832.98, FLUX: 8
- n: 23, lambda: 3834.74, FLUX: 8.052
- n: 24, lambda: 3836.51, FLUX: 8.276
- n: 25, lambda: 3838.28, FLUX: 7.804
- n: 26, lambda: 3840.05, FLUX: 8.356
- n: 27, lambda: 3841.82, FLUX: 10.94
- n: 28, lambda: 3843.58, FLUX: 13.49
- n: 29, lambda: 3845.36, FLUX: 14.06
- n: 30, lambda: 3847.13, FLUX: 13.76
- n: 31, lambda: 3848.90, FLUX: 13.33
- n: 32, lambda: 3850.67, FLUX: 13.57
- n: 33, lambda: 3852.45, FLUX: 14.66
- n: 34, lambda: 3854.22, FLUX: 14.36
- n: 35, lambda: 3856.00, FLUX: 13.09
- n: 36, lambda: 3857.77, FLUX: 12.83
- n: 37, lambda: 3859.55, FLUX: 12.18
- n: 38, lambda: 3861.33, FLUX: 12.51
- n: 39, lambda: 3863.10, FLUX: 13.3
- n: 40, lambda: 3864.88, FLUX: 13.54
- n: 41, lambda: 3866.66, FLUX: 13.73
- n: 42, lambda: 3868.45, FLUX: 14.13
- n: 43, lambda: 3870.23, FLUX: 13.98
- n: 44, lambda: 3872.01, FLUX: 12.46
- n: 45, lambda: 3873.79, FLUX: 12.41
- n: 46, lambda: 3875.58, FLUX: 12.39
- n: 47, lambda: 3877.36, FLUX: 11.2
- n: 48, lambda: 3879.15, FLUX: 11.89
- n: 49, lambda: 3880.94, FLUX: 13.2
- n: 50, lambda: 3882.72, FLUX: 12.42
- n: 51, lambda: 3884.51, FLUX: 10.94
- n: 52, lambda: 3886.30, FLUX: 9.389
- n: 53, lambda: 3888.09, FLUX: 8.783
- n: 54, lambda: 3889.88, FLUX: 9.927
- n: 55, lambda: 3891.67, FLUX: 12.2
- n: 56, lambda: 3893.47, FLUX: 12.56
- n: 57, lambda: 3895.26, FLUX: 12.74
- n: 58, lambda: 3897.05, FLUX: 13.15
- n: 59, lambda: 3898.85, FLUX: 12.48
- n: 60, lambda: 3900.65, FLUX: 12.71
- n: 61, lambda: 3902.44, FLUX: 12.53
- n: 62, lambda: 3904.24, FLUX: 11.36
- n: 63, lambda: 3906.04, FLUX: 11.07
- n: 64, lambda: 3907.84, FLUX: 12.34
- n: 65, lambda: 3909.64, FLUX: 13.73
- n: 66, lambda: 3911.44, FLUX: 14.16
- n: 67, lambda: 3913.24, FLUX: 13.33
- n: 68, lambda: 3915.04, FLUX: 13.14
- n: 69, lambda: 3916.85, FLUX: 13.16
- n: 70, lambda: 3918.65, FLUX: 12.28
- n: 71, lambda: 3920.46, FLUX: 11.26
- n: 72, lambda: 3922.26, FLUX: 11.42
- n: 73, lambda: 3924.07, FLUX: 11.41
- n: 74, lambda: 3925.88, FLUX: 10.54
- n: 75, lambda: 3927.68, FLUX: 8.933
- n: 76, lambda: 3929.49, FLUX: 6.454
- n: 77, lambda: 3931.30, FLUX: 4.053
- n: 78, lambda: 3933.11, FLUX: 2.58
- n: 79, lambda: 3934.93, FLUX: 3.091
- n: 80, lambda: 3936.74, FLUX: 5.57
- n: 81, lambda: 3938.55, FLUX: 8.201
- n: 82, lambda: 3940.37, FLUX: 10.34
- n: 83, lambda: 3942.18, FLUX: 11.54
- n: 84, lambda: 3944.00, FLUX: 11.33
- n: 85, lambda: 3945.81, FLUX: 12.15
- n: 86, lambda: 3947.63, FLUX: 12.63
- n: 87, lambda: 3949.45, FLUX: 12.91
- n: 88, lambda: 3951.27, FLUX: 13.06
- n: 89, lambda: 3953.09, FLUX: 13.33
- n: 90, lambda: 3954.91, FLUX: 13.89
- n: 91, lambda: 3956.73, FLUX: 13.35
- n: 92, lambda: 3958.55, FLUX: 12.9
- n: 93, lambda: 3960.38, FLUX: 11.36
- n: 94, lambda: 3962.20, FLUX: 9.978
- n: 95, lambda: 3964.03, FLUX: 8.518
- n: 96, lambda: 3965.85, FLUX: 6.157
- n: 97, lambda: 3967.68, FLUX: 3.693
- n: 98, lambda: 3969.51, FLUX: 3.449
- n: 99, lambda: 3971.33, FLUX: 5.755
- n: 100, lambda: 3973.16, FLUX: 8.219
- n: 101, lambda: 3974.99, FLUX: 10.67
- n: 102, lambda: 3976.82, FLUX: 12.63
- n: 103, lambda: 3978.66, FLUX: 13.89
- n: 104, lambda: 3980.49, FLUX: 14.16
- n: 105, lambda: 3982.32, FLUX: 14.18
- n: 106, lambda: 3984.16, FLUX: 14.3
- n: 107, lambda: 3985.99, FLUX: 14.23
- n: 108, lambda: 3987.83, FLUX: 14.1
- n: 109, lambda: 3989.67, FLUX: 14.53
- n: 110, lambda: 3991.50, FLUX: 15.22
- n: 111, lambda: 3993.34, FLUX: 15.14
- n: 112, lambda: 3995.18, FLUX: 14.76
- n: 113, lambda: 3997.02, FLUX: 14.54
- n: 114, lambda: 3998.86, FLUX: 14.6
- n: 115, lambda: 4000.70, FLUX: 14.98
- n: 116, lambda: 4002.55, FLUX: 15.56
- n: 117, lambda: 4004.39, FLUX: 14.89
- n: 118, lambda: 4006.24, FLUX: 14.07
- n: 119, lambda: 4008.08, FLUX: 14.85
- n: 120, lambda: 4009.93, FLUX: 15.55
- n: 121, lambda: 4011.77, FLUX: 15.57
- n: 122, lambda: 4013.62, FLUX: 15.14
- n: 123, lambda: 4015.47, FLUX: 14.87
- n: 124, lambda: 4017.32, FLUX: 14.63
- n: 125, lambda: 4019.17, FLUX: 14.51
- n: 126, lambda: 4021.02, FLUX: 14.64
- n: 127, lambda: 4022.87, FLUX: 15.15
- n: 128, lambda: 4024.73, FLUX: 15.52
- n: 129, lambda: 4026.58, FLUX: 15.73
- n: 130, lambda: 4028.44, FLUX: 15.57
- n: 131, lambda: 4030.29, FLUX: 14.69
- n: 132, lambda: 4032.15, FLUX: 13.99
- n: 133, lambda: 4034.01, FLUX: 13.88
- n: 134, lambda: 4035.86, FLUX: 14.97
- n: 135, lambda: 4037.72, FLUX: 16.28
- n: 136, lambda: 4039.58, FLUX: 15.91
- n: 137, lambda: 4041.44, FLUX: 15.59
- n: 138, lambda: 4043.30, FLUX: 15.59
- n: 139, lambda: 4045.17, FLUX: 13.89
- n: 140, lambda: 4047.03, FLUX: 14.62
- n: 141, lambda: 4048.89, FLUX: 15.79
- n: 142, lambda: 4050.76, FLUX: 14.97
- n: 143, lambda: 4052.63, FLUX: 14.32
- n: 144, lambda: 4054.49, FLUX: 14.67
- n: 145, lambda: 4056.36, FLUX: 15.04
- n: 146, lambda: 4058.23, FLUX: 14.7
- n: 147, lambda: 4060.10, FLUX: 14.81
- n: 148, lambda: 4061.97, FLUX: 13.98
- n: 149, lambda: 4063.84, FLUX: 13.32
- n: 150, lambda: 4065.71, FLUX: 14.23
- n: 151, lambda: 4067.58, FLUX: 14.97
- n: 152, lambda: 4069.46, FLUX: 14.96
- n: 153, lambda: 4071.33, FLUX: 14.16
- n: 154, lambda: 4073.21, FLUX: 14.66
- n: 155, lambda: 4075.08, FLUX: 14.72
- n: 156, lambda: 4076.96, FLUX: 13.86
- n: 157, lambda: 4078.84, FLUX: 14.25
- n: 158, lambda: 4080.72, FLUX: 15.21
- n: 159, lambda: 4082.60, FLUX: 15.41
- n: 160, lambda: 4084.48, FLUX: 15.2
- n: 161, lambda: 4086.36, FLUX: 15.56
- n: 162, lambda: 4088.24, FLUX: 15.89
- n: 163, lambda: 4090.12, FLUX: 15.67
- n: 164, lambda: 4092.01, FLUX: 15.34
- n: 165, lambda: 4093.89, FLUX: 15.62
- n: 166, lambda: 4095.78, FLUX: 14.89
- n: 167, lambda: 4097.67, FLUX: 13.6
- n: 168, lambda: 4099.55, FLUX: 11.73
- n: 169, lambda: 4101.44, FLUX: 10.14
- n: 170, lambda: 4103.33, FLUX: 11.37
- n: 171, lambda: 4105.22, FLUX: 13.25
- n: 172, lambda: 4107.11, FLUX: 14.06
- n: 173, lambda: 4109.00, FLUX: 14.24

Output 0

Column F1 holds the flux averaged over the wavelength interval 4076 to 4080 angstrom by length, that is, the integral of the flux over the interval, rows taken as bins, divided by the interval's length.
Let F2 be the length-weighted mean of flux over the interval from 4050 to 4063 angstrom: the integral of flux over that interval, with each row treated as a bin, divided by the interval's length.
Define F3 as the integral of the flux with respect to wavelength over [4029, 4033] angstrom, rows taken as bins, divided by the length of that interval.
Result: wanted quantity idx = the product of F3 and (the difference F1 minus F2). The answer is -8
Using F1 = 14.1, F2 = 14.6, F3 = 14.5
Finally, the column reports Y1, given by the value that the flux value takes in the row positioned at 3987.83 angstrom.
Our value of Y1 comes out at 14.1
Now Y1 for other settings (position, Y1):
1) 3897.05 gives 13.15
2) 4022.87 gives 15.15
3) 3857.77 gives 12.83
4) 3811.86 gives 13.7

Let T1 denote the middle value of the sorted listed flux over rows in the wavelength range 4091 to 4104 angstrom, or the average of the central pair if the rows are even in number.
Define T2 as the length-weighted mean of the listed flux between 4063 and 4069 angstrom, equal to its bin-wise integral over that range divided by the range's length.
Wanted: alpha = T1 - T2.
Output -0.6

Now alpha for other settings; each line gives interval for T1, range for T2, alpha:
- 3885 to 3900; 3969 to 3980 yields 2.8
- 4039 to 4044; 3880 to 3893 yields 4.6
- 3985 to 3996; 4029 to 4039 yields -0.2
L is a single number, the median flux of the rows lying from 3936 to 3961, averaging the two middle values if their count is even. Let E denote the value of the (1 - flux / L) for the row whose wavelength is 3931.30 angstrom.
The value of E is 0.67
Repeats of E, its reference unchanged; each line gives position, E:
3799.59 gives 0.12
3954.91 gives -0.12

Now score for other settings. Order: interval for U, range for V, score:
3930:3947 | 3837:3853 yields 1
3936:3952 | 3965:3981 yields -2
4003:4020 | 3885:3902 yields -1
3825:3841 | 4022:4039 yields 1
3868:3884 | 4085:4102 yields -1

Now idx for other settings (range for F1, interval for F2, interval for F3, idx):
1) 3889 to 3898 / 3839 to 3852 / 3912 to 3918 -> -5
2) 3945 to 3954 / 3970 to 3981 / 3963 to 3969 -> 14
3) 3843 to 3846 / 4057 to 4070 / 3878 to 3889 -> -8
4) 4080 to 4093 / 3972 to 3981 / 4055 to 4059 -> 57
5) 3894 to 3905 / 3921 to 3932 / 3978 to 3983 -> 50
